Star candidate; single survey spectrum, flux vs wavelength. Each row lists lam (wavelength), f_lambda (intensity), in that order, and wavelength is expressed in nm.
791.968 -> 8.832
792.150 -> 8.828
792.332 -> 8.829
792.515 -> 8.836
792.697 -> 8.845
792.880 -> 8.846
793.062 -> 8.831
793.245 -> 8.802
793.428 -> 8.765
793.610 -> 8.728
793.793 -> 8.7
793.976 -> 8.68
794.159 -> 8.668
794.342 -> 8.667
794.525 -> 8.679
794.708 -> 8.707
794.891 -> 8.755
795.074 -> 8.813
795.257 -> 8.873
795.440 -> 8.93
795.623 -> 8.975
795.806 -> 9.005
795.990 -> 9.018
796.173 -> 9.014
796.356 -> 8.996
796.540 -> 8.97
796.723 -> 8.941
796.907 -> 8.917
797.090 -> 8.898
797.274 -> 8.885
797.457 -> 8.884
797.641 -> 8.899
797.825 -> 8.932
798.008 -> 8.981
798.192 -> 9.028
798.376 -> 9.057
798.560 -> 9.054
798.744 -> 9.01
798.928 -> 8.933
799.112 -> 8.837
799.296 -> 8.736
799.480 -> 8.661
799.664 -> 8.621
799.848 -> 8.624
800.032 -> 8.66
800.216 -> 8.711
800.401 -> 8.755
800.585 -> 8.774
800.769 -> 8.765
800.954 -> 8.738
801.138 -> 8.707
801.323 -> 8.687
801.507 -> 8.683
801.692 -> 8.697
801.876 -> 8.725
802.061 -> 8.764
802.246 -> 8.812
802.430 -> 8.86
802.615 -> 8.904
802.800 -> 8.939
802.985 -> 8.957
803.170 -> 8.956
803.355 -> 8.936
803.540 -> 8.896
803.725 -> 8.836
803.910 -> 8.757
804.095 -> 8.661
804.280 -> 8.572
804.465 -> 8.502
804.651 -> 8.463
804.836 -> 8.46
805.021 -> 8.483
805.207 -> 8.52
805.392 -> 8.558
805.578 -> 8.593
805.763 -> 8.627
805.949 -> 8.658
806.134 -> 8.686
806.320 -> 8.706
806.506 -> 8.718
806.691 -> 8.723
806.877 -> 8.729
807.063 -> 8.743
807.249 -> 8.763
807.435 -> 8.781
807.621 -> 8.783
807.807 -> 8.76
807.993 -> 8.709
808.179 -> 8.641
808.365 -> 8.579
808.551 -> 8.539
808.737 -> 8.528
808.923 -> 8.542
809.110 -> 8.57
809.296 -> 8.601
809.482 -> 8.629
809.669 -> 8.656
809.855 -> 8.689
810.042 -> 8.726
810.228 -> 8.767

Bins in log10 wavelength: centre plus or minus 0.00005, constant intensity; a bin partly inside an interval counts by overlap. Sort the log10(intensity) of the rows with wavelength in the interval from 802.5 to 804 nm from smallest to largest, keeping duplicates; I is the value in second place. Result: 0.946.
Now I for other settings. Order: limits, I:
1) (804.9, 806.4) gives 0.930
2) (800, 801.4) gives 0.939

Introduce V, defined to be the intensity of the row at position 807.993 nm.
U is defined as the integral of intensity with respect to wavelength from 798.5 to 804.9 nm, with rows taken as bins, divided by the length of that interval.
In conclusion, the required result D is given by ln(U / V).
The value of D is 0.01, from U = 8.762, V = 8.709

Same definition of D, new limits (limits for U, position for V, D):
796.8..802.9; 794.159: 0.02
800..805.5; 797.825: -0.02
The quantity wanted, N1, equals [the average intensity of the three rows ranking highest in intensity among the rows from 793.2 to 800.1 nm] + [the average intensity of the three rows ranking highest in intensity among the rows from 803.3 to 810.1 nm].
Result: 17.9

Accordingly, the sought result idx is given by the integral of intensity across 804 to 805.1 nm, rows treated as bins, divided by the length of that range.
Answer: 8.53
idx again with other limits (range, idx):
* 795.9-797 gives 8.98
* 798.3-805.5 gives 8.75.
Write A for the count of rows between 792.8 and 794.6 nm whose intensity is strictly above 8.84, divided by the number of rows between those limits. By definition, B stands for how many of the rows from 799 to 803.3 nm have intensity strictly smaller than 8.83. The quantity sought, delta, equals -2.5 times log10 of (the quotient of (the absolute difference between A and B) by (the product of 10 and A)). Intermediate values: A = 0.10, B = 17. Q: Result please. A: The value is -3.1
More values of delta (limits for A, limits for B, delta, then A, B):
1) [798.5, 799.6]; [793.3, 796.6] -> -0.7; 0.50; 10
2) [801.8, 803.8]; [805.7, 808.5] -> -0.9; 0.64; 15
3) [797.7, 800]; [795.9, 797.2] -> 2.5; 0.58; 0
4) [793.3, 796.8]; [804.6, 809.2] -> -1.8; 0.47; 25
